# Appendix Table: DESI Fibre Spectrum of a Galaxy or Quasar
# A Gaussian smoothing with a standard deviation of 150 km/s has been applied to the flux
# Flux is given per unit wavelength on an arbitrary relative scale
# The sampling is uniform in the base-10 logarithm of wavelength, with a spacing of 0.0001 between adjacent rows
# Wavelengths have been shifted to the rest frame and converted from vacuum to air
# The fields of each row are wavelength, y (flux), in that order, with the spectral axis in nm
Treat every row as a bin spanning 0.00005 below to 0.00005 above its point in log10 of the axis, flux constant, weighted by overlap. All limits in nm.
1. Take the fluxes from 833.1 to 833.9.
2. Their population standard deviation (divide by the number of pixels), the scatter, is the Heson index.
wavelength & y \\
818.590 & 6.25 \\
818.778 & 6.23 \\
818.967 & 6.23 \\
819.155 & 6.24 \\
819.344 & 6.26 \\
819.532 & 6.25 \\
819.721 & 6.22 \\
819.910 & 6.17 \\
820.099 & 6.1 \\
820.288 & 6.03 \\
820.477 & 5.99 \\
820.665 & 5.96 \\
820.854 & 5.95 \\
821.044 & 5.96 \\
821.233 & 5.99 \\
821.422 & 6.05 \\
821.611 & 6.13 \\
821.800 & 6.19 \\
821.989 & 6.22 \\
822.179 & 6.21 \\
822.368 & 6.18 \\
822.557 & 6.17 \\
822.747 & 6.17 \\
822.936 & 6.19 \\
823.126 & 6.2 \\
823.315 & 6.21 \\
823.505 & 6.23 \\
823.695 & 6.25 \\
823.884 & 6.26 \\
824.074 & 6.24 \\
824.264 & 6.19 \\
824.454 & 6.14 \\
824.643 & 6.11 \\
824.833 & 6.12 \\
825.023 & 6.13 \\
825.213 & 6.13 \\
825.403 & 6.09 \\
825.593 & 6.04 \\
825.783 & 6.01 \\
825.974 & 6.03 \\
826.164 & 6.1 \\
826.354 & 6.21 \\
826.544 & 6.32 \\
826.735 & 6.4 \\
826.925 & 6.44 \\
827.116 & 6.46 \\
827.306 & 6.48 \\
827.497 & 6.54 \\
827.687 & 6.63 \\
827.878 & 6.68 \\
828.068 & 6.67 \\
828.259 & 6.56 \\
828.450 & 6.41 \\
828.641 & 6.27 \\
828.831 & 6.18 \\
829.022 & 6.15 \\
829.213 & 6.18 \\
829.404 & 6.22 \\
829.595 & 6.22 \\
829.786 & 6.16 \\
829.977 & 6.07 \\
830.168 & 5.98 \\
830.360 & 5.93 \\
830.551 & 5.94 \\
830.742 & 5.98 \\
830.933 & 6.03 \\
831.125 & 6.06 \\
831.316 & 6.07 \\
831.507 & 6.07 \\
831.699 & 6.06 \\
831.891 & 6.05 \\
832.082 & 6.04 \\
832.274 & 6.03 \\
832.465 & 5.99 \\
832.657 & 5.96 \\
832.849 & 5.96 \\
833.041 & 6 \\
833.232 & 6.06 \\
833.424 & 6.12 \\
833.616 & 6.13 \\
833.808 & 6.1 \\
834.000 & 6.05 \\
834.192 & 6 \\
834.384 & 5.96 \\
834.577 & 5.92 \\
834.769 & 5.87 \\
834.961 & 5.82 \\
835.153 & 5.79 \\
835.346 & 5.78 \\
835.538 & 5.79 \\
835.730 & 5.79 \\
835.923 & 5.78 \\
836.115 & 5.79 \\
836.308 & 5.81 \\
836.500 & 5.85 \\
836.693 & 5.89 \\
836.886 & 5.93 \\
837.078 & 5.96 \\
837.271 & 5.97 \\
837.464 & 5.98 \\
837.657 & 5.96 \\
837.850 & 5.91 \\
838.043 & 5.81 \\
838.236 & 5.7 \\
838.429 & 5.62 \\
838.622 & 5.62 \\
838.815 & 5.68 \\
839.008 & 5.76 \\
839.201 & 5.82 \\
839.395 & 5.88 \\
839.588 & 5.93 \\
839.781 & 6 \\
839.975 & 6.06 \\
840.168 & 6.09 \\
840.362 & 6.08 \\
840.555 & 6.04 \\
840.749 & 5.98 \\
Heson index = 0.03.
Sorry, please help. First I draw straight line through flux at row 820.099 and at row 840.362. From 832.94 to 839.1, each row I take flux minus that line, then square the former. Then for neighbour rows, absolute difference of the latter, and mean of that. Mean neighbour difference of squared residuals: 0.016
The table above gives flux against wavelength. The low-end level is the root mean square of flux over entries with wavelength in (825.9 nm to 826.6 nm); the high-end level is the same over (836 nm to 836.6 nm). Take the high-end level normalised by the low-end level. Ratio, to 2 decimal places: 0.94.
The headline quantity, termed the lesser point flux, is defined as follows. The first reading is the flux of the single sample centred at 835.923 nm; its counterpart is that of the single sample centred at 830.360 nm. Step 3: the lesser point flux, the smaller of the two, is 5.78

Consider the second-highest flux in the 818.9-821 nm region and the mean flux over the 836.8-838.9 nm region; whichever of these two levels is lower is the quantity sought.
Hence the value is 5.83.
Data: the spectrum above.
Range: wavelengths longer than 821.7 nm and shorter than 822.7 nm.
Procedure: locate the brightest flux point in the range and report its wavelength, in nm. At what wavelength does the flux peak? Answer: 821.989 nm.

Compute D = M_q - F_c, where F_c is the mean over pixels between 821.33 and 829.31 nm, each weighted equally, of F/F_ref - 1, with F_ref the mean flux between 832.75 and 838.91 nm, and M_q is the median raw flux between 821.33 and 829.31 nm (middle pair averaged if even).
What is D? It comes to 6.13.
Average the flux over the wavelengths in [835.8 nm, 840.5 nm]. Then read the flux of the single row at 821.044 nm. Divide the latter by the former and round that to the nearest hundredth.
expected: 1.02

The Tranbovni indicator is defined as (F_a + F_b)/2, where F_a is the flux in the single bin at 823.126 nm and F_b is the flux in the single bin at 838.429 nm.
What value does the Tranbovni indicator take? 5.91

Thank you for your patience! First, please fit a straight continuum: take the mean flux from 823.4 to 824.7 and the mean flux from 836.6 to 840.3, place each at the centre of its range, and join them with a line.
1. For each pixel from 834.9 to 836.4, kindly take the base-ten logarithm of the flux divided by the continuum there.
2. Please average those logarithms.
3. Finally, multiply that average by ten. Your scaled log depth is -0.11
